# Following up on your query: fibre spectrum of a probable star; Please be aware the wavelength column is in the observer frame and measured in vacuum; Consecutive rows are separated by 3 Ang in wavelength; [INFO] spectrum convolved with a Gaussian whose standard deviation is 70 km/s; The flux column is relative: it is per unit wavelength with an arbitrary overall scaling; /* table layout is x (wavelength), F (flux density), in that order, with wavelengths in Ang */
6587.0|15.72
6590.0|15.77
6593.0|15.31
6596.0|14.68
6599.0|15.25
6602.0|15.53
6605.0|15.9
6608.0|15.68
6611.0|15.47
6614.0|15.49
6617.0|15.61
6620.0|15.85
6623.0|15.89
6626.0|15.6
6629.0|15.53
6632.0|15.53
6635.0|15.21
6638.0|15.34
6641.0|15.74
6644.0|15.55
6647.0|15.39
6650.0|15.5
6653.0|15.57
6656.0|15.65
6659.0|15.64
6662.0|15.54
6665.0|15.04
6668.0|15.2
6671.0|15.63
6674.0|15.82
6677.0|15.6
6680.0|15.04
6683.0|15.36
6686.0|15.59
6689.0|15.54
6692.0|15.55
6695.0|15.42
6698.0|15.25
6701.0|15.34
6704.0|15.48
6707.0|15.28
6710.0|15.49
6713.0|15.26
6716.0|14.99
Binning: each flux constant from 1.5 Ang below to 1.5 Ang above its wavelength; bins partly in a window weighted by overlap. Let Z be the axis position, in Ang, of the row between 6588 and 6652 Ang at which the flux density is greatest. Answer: 6605.0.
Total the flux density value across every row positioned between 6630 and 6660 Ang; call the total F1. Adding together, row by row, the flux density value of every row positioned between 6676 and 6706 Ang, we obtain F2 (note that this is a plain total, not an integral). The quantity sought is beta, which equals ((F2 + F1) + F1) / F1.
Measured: 2.994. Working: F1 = 155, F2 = 154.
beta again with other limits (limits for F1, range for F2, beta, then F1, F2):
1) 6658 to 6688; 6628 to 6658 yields 3.004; 154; 155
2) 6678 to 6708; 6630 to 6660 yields 3.008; 154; 155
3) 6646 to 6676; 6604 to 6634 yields 3.010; 155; 157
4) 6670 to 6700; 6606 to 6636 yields 3.007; 155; 156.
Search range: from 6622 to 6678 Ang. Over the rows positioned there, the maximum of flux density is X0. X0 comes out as 15.89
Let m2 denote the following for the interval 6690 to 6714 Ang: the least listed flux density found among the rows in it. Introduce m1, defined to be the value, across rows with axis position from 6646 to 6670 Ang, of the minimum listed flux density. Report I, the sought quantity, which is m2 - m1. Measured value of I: 0.21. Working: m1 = 15.04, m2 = 15.25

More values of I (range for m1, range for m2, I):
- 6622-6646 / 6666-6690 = -0.17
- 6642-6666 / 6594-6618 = -0.36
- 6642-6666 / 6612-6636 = 0.17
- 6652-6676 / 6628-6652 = 0.17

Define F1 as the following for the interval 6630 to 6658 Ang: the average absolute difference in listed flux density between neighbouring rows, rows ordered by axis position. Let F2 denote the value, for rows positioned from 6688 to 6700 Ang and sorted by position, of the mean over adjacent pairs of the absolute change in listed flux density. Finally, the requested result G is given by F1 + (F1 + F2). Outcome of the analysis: 0.47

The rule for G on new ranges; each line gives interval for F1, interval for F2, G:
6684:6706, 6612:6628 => 0.37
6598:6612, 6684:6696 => 0.60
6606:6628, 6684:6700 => 0.40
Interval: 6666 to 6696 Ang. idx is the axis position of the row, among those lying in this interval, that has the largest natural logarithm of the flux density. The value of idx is 6674.0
